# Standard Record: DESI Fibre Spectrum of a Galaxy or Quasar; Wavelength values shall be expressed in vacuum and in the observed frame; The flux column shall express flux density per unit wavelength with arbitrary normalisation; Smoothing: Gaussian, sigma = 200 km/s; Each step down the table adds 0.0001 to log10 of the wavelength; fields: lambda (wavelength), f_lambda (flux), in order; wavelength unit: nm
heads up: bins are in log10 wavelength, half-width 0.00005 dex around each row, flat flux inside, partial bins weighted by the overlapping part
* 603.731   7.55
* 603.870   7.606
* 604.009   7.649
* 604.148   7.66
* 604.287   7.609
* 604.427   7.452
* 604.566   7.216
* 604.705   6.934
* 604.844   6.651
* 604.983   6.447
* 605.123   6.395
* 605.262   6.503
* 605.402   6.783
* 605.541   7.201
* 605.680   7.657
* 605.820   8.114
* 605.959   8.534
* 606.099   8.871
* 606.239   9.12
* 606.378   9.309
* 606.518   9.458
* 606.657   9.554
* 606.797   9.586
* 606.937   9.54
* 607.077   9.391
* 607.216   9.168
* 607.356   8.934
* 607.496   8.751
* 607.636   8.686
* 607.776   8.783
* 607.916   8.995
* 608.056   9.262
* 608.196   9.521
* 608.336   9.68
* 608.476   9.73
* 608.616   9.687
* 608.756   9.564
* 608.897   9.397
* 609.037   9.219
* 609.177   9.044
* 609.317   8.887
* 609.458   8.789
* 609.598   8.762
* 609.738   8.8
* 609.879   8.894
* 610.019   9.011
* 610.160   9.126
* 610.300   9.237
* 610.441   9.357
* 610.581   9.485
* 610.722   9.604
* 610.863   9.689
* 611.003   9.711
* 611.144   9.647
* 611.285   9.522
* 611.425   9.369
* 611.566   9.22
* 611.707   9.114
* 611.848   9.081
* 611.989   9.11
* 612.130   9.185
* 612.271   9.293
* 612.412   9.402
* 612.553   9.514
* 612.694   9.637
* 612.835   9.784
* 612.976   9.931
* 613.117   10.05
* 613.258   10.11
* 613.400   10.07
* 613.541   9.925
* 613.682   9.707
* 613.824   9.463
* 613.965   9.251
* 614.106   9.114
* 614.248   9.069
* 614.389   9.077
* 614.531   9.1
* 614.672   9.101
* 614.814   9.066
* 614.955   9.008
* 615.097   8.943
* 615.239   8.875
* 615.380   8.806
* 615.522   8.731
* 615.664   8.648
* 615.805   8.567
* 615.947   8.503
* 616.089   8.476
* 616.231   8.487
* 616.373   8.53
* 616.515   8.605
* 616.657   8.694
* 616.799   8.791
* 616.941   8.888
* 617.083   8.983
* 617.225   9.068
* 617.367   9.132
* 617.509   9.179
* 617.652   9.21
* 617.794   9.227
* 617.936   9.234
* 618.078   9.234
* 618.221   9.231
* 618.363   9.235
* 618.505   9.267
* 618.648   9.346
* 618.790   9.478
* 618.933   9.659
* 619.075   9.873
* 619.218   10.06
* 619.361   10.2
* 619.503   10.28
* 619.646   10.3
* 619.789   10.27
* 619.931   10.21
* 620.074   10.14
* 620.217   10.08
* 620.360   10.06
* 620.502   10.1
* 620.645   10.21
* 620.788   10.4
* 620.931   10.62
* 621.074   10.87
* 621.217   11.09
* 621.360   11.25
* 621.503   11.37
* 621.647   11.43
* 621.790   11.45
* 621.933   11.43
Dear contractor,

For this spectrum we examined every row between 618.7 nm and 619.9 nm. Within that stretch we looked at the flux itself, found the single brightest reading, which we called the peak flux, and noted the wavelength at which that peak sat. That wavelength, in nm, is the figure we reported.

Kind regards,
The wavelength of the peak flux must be 619.646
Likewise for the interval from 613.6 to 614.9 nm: 613.682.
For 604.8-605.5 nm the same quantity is 605.402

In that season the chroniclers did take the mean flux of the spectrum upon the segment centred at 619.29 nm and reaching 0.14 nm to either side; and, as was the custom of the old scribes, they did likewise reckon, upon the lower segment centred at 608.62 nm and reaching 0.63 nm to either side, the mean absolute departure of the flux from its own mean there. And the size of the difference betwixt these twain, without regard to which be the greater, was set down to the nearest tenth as 9.9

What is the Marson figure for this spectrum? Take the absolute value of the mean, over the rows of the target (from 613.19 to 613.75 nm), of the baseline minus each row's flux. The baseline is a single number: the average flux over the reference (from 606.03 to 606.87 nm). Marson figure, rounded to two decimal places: 0.64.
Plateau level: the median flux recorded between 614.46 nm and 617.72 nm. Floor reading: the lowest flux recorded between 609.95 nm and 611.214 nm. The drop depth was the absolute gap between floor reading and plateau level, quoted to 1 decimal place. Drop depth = 0.1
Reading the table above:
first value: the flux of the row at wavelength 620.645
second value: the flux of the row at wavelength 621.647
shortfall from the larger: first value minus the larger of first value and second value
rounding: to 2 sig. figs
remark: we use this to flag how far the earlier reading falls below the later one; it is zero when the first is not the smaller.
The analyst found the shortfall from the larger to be -1.2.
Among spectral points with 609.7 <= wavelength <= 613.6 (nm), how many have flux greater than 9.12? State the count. 22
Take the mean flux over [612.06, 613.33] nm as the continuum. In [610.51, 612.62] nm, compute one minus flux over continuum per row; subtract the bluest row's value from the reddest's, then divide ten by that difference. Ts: -3330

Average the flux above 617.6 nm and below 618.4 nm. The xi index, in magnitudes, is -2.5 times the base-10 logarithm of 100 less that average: -4.89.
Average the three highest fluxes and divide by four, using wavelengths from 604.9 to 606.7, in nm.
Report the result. 2.36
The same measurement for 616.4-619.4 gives 2.51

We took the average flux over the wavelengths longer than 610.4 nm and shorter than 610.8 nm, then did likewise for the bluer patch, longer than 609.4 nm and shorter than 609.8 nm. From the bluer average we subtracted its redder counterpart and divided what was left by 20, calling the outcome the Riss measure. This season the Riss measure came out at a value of -0.035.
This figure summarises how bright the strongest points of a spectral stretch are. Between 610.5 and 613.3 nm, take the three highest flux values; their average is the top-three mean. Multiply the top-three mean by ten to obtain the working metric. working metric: 100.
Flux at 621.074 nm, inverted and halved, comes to 0.046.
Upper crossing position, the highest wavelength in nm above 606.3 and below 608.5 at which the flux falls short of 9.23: 607.916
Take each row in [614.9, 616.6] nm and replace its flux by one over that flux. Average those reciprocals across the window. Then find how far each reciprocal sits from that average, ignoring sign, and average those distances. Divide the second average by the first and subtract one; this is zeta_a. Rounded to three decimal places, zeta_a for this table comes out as -0.982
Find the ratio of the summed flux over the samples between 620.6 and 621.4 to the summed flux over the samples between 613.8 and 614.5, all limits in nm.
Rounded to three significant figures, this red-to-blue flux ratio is 1.40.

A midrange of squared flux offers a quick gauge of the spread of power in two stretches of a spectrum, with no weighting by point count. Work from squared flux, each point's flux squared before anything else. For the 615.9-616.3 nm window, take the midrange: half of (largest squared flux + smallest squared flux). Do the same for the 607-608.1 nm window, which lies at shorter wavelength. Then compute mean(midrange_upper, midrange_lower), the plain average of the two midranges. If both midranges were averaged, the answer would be 77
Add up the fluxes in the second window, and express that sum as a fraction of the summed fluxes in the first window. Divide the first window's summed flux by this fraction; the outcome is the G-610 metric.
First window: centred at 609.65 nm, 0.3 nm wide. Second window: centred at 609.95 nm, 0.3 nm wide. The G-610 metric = 17.2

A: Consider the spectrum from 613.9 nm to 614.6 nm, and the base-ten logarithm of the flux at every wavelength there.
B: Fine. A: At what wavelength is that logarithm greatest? 613.965 nm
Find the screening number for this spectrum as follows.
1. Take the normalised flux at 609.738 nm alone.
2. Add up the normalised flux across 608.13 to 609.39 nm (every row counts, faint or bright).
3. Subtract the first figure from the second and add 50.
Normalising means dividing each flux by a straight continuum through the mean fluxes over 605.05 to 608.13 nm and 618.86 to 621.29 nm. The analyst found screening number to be 58.6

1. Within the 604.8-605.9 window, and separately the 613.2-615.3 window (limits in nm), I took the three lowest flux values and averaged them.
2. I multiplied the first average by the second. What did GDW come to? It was 58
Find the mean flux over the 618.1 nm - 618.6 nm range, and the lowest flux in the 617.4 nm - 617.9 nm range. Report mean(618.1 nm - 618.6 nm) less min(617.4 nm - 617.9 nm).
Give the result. 0.1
